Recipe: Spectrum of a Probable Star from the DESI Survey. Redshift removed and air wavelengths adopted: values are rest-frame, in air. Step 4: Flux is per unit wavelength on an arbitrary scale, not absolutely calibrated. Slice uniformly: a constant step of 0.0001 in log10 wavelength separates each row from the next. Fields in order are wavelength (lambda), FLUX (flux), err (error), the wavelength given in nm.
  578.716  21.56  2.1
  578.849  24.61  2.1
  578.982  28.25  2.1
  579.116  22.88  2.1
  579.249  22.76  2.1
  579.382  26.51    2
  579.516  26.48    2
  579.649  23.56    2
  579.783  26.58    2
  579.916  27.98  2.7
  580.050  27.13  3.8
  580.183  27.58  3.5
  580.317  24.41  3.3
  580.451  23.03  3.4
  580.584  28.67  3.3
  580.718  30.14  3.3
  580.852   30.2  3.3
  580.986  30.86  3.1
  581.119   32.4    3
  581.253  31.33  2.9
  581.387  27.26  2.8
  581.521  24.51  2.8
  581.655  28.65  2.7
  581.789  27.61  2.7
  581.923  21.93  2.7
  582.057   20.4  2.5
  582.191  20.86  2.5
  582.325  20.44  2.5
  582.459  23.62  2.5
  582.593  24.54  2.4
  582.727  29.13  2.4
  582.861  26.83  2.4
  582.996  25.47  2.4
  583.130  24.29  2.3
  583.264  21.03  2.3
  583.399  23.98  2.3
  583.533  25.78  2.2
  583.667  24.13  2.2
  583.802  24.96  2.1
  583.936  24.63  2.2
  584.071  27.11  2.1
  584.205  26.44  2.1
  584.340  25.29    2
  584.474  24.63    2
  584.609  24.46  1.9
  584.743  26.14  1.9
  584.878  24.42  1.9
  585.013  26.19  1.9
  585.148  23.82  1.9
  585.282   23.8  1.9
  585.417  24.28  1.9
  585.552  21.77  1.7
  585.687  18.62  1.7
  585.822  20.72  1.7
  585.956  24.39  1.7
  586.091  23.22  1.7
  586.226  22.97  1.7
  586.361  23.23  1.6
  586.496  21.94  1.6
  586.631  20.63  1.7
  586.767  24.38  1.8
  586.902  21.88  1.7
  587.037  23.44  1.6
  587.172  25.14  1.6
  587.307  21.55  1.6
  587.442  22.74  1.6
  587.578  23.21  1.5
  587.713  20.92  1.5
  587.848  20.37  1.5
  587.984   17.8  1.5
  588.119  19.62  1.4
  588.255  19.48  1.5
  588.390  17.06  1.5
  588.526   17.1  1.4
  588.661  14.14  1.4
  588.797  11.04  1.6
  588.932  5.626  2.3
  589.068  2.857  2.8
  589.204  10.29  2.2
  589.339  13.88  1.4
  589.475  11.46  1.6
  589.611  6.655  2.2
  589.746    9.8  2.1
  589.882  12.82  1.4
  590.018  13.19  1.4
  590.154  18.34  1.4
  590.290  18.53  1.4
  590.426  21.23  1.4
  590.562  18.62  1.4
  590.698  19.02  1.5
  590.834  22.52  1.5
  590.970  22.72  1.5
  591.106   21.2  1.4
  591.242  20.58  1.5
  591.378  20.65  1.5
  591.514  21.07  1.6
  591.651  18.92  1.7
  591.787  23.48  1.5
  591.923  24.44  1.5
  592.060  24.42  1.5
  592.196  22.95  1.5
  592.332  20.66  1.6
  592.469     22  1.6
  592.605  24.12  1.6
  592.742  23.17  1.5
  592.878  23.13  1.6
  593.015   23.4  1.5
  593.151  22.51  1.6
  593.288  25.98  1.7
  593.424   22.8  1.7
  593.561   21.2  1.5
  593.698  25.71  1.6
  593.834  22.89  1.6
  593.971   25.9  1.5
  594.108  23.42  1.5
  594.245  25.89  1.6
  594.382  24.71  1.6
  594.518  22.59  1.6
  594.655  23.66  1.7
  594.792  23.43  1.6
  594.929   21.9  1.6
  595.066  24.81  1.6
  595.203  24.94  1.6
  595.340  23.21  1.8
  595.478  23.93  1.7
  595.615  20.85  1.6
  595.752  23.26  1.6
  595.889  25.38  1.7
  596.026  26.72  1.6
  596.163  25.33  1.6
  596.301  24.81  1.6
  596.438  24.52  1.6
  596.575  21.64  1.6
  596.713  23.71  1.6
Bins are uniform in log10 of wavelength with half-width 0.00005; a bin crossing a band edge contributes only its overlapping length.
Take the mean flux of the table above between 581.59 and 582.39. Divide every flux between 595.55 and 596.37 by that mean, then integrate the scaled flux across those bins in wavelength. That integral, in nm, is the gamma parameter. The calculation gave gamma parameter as 0.86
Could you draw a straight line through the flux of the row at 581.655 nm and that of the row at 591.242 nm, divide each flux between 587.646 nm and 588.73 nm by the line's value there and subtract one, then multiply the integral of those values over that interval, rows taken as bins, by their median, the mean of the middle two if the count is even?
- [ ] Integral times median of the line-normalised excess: 0.045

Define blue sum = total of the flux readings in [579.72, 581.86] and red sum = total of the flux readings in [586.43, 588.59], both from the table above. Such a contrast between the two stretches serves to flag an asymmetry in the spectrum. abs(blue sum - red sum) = 111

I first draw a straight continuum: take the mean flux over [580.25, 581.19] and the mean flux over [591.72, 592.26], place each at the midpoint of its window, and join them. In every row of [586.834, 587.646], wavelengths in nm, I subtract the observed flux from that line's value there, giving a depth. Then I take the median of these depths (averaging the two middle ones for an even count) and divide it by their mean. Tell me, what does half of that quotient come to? 0.483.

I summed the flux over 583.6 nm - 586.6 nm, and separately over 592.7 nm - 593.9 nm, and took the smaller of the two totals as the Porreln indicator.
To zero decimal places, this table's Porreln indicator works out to 211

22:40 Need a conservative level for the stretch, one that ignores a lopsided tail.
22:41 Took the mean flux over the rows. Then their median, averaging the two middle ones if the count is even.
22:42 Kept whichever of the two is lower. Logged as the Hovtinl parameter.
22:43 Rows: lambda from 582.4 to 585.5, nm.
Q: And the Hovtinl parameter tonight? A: 24.6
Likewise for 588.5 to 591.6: 15.4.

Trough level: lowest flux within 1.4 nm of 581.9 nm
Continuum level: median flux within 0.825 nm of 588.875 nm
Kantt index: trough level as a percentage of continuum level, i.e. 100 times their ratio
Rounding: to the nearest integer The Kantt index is 161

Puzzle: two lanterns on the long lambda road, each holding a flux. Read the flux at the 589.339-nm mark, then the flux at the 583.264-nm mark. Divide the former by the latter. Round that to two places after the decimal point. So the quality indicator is 0.66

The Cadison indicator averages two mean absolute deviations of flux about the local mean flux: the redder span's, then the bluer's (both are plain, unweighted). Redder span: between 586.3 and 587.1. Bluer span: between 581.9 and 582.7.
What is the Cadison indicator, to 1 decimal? 1.3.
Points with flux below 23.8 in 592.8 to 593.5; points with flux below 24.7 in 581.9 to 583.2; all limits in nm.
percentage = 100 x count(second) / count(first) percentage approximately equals 175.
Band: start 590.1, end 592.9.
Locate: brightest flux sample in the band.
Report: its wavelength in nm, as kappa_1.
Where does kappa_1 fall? 591.923 nm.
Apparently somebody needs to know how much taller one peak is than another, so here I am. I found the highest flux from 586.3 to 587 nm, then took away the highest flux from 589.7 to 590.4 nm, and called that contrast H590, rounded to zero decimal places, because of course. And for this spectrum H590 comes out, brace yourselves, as 6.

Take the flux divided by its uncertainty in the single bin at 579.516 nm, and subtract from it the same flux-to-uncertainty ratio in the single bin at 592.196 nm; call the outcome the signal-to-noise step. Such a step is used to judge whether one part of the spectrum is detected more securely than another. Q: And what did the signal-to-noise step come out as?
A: -2.1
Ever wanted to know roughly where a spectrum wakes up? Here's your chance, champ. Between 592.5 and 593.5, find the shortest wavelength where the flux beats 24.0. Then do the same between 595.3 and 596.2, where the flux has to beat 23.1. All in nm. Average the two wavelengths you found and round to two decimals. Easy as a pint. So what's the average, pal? 593.97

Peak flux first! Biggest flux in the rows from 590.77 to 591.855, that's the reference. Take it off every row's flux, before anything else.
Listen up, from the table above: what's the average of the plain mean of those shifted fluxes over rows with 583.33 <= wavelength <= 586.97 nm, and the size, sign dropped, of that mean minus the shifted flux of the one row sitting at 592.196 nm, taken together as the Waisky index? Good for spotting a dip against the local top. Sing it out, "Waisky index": 0.6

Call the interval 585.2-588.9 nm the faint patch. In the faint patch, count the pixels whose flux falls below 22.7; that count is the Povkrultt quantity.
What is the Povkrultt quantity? 16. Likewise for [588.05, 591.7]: 26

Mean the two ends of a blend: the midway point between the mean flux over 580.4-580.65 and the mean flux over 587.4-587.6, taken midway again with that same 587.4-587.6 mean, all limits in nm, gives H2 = 23.7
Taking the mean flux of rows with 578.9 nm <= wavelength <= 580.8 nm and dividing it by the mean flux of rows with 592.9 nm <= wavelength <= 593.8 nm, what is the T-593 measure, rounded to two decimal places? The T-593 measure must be 1.11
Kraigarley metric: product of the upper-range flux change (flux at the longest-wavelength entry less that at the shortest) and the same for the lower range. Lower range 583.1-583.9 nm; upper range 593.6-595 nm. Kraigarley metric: -3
